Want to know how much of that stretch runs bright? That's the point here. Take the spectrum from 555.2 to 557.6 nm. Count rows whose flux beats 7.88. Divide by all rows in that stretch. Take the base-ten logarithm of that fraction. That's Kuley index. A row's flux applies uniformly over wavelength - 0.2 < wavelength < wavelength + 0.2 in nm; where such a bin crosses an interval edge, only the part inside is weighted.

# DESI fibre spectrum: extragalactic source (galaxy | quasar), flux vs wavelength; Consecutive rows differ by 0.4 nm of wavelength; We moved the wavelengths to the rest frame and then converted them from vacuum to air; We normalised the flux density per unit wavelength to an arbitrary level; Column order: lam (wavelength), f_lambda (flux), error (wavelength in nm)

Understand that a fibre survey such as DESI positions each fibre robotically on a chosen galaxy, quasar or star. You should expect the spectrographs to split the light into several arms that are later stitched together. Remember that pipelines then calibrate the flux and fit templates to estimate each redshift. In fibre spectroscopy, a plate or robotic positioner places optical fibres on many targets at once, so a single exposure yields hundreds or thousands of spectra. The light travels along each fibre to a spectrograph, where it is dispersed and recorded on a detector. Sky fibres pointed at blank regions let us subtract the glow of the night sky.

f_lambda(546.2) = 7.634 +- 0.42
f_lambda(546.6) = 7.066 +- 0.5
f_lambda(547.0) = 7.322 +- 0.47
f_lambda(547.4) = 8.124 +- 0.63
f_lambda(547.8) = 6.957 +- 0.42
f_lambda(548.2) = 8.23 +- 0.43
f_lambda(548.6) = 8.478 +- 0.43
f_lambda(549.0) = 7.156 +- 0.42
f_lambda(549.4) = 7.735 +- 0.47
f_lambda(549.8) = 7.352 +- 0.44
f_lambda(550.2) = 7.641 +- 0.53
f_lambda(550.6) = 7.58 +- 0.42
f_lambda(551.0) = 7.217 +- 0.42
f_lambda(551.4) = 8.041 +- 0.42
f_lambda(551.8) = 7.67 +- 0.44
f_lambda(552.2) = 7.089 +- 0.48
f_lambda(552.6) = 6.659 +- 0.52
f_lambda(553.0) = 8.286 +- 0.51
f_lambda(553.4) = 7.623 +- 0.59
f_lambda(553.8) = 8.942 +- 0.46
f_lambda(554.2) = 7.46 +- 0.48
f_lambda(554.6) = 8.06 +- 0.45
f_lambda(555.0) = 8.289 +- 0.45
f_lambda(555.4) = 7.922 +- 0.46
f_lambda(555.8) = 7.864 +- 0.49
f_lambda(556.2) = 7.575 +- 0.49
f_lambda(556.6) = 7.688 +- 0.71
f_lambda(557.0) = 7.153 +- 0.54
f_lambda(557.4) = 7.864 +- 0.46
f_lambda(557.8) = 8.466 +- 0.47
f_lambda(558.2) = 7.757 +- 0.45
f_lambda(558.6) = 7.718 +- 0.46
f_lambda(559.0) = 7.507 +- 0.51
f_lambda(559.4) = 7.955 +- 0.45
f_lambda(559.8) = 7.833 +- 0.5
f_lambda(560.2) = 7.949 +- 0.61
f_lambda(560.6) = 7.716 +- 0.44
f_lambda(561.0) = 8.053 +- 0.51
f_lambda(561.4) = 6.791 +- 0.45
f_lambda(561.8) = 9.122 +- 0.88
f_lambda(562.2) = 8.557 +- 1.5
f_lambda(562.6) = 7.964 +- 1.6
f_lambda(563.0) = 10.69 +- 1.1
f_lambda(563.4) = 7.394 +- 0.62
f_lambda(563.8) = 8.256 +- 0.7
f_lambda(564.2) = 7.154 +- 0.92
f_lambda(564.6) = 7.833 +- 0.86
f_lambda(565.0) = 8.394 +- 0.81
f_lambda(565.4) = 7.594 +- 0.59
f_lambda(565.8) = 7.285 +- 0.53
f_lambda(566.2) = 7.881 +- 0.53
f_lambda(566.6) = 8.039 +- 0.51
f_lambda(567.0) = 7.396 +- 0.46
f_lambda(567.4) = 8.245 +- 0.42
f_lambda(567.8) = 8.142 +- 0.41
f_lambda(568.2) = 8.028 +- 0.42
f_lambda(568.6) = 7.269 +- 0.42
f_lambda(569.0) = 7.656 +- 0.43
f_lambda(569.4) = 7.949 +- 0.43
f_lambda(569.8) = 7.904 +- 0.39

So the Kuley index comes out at -0.78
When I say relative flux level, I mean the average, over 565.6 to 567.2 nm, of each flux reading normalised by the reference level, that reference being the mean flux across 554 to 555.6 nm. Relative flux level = 0.96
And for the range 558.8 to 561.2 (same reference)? 0.99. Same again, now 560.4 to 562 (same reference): 1.00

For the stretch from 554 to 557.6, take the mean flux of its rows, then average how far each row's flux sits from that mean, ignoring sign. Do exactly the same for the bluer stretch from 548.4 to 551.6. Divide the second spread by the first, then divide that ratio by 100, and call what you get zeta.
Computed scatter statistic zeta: 0.0124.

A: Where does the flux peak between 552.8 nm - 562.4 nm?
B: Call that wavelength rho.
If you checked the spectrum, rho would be 561.8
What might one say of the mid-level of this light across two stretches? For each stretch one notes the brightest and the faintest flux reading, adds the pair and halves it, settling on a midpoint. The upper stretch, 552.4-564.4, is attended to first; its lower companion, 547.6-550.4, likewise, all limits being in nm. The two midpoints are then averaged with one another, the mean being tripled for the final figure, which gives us 24.6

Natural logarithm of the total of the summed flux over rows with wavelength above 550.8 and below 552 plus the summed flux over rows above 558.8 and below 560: 3.83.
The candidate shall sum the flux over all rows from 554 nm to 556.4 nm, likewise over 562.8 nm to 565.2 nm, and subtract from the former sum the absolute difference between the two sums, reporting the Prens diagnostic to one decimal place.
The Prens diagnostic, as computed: 44.6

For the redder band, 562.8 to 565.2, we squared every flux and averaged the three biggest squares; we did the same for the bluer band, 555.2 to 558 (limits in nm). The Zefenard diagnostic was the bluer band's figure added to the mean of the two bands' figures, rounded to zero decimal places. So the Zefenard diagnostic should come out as 140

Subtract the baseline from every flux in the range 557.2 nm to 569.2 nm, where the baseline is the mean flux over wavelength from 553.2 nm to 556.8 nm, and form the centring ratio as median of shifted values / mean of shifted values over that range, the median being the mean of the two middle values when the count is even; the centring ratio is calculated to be -4.4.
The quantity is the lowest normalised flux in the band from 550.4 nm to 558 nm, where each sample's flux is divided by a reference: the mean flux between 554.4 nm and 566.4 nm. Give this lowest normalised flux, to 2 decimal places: 0.84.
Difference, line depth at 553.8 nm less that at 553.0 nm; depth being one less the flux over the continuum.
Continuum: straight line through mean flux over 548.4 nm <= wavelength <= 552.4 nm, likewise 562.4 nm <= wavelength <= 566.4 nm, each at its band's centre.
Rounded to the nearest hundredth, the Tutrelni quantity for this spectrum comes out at -0.08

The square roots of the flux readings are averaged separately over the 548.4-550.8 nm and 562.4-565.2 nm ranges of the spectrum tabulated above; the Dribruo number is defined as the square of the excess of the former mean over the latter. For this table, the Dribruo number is 0.010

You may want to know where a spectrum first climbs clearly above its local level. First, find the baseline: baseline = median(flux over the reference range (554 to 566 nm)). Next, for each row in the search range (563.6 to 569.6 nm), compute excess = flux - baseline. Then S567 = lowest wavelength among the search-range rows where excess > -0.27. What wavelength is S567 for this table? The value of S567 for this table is 563.8 nm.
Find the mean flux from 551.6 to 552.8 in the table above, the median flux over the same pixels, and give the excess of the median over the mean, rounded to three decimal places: -0.050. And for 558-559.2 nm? 0.057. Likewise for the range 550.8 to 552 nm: 0.027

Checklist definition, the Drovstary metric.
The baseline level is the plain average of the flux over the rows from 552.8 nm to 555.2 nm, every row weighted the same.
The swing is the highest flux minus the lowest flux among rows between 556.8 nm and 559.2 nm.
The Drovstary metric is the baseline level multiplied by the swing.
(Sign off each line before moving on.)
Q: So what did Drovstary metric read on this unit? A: 10.6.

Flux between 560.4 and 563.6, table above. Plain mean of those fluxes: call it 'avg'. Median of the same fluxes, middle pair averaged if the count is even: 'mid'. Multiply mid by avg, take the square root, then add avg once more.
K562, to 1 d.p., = 16.4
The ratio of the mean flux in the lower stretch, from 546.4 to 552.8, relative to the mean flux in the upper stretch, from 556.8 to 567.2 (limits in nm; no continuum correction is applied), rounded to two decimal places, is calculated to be 0.95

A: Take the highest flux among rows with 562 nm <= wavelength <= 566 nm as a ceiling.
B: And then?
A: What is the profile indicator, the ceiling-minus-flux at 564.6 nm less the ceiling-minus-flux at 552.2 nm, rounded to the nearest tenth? -0.7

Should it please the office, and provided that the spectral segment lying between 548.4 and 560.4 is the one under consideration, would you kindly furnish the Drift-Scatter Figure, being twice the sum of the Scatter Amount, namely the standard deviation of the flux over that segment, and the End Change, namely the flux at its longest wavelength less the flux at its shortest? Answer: -0.1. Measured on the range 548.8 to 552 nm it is 1.6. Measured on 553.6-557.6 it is -1.2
